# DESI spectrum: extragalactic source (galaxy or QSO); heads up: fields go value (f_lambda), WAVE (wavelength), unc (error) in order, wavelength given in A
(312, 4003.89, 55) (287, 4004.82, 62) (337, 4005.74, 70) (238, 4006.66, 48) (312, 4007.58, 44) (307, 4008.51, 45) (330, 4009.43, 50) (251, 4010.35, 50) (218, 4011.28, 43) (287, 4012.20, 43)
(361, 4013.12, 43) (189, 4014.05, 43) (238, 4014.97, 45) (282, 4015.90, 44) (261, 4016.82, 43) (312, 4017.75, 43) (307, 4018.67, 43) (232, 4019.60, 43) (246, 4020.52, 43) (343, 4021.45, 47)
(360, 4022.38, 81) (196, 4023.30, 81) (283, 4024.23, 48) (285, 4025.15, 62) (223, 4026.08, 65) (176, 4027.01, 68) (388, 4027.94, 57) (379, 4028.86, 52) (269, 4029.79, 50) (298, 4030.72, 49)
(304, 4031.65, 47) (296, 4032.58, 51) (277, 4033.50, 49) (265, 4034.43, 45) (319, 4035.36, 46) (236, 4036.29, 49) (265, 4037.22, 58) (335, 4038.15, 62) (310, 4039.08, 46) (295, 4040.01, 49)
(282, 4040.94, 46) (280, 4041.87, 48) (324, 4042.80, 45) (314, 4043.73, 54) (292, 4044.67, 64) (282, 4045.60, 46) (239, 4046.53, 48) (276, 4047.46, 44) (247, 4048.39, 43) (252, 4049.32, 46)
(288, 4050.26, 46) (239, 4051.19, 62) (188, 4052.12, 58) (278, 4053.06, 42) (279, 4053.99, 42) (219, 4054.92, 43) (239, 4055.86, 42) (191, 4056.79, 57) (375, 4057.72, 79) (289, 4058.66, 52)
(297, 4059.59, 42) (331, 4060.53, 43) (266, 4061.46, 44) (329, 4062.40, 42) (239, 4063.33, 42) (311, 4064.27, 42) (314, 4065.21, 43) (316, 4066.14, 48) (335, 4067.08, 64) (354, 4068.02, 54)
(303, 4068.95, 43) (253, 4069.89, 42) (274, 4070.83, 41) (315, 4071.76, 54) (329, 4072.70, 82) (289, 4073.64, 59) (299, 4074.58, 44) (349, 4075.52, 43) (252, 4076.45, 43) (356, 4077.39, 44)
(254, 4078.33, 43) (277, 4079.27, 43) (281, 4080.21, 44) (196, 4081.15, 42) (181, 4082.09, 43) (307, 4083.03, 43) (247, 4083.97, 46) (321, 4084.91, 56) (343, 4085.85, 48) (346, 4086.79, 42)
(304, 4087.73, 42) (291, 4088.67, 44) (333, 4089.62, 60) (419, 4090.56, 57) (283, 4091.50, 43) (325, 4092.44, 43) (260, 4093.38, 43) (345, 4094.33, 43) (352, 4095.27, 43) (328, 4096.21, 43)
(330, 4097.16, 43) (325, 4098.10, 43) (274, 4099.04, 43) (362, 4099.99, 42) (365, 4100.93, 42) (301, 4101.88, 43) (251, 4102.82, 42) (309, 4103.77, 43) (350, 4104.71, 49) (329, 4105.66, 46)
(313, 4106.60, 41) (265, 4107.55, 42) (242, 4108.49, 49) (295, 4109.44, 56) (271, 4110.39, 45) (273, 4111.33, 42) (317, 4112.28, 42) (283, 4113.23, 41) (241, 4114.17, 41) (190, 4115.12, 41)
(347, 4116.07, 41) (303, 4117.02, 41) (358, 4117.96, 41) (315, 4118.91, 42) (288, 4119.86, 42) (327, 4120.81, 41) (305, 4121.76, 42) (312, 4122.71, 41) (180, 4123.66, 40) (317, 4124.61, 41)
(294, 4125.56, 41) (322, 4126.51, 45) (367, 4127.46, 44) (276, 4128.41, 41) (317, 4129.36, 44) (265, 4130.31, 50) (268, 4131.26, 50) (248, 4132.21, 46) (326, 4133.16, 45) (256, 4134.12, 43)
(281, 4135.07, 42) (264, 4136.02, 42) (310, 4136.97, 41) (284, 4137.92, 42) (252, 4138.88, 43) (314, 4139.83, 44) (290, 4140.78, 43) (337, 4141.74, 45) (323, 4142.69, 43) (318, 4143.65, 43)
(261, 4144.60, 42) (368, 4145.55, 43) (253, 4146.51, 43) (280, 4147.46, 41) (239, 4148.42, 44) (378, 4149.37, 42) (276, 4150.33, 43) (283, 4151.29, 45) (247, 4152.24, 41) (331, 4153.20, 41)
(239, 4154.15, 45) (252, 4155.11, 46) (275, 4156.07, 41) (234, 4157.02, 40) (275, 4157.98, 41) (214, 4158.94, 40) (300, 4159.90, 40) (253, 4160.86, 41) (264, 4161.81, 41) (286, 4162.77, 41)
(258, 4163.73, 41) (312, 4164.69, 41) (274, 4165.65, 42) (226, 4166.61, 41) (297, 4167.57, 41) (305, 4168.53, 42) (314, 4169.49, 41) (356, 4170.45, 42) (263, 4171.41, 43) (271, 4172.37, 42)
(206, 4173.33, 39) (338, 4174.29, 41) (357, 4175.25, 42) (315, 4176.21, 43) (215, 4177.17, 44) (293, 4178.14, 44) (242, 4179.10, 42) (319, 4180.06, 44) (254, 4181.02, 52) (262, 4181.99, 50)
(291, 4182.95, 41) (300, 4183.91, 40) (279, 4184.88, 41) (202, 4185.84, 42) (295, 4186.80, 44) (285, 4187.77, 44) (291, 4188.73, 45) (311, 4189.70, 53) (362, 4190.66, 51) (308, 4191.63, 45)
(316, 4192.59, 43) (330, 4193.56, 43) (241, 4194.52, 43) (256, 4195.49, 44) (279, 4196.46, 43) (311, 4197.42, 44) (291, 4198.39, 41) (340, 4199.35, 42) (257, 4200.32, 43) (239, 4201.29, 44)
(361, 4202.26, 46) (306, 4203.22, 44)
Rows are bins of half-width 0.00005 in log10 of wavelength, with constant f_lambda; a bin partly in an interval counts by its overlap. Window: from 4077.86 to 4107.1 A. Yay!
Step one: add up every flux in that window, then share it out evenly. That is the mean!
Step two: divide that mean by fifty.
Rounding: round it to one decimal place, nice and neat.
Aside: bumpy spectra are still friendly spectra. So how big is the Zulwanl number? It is 6.1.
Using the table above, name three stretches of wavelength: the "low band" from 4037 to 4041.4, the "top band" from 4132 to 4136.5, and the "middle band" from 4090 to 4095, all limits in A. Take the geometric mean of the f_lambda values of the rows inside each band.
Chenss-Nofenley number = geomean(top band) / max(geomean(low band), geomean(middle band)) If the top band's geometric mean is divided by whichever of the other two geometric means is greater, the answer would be 0.85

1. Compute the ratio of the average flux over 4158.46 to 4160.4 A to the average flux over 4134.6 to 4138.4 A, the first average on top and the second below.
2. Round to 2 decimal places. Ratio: 0.90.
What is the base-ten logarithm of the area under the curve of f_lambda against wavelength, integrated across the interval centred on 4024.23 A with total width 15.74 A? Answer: 3.65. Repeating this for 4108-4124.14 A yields 3.66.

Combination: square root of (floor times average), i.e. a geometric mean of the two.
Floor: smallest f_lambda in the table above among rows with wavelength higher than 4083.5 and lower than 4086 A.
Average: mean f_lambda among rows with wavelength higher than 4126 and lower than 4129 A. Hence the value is 282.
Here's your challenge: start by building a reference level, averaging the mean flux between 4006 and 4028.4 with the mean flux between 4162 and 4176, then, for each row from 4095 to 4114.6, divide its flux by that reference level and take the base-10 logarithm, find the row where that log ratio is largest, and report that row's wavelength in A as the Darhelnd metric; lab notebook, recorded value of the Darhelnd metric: 4100.93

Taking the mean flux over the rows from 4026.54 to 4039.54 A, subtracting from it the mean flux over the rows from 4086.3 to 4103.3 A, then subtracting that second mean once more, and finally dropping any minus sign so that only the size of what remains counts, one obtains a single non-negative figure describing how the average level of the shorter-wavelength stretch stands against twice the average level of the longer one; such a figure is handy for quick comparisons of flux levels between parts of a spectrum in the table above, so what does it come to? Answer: 350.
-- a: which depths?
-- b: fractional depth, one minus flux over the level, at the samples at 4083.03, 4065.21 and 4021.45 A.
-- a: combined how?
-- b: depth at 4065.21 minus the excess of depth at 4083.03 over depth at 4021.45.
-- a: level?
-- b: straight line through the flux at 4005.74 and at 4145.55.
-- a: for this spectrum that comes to 0.0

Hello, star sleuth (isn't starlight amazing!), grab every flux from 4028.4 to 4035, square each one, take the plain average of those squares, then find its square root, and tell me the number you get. 300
